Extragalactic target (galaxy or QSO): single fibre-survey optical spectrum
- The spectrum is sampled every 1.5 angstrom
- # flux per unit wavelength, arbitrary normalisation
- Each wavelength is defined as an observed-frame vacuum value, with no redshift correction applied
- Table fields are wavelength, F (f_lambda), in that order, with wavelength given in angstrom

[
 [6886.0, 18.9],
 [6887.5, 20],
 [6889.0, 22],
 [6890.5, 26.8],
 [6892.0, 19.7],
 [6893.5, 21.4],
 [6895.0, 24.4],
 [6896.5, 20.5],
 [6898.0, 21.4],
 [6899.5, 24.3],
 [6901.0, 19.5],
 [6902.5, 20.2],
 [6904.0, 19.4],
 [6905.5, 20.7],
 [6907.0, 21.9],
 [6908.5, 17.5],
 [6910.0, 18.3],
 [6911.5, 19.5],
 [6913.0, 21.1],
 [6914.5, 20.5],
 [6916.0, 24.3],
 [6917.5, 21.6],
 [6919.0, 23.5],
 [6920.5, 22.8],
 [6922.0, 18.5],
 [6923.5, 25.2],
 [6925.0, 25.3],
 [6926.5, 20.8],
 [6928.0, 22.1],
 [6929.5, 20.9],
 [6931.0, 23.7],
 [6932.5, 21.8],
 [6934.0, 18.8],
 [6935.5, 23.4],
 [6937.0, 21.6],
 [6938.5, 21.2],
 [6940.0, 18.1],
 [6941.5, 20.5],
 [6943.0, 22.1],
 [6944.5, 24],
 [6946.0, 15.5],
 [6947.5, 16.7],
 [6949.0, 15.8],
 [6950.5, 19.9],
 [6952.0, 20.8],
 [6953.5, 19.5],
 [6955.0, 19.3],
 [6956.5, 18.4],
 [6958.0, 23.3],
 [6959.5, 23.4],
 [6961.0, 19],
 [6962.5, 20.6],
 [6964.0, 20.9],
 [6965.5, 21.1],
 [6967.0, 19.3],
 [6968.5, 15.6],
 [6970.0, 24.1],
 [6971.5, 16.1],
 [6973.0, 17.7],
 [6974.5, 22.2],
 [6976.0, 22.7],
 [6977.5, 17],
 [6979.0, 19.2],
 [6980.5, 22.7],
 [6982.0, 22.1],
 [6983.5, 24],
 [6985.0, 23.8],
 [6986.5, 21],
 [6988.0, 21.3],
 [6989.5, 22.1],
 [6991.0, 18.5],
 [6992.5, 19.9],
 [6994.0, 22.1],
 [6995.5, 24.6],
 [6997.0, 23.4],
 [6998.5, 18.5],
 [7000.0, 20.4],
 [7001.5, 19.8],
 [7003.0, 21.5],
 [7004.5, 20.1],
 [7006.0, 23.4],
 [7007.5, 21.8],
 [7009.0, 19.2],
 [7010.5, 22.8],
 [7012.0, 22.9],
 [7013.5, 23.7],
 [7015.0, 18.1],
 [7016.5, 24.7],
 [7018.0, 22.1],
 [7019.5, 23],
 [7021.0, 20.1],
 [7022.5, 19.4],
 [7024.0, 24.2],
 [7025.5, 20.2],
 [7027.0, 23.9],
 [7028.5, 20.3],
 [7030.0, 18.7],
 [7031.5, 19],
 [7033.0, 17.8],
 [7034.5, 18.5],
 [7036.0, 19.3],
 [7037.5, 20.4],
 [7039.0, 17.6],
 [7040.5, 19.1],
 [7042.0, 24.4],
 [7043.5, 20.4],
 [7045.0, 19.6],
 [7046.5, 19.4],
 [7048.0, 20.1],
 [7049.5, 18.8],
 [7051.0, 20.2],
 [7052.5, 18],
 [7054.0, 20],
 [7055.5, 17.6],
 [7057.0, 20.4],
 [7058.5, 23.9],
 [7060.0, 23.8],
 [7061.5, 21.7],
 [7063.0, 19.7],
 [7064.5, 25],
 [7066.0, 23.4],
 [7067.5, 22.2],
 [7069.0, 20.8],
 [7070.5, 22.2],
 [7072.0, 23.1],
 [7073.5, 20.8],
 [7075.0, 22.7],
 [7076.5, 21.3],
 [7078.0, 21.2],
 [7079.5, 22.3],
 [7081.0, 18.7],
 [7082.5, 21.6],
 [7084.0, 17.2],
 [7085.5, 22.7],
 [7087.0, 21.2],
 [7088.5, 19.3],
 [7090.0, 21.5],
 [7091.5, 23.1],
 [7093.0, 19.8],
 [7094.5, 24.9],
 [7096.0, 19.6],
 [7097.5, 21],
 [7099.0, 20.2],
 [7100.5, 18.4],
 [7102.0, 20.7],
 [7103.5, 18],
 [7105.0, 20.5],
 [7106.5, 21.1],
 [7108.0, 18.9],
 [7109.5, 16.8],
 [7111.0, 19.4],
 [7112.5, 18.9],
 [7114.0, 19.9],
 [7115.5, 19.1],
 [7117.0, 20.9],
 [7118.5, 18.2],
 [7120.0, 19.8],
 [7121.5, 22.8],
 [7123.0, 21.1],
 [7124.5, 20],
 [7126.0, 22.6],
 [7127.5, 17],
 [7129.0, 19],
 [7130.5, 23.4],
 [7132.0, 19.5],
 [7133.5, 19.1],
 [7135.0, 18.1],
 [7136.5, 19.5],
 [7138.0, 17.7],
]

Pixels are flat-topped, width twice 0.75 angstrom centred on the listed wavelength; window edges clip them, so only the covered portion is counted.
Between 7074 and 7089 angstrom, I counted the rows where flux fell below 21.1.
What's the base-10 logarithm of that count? 0.5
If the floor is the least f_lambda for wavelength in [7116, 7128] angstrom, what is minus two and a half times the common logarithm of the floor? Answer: -3.08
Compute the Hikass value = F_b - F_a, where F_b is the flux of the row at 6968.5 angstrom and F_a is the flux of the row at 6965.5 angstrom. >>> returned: -5.5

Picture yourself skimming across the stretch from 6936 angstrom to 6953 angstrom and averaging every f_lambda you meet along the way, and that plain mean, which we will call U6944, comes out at 19.7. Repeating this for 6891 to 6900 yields 22.0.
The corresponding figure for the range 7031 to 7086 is 20.7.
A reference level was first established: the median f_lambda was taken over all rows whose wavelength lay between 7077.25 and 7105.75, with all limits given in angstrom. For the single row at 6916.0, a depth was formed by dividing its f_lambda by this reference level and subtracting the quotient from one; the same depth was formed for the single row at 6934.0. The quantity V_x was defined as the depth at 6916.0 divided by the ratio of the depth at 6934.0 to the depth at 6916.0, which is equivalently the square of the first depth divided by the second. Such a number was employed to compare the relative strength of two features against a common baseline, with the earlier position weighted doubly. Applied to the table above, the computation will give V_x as 0.330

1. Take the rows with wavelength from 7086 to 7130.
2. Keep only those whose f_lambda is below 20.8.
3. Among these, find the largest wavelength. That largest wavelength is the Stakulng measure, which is 7129.0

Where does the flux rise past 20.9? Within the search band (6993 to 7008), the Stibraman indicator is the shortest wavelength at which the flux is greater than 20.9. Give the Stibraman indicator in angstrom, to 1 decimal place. 6994.0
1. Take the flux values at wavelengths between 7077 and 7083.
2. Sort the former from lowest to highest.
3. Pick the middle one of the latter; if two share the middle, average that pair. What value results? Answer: 21.4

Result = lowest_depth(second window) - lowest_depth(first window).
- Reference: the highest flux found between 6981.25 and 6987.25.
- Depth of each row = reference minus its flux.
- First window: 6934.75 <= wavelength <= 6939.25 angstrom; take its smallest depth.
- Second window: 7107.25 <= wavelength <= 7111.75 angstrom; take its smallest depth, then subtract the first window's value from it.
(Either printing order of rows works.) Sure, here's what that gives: 4.0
